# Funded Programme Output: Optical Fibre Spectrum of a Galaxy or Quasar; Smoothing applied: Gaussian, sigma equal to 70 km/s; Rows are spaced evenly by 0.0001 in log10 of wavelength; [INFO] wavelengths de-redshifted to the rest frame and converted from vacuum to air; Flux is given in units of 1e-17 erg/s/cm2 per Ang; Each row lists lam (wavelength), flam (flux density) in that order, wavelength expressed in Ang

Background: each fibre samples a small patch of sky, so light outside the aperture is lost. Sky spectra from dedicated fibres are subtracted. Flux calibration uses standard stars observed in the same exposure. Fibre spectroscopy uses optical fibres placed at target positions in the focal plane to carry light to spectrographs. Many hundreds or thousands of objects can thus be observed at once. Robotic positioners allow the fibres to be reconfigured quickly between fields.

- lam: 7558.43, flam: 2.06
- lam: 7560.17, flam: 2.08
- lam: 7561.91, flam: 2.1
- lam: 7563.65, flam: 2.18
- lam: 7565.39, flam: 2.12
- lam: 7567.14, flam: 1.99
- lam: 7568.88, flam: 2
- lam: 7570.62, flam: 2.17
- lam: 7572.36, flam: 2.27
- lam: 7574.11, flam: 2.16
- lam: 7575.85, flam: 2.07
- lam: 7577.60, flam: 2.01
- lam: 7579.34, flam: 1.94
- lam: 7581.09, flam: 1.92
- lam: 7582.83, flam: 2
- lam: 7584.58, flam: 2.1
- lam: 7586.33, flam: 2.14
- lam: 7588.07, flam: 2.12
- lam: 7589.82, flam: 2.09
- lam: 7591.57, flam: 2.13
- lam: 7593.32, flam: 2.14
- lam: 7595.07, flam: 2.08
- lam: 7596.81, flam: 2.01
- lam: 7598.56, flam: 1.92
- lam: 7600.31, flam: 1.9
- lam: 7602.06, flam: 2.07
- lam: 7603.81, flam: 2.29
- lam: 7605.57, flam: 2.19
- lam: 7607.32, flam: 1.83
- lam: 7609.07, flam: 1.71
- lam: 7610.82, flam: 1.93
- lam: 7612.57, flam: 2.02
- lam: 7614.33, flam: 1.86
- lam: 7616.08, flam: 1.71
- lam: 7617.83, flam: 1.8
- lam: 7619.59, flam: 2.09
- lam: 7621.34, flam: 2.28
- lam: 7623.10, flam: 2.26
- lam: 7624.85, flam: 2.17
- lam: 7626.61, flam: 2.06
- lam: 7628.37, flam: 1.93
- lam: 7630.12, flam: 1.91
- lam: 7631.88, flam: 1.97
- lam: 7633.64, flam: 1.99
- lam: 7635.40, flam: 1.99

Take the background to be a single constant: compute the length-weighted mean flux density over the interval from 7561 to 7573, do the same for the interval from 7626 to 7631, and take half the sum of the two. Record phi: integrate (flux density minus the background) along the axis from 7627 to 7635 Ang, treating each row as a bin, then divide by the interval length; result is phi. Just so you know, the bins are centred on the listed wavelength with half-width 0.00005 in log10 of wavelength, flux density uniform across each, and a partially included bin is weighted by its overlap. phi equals -0.08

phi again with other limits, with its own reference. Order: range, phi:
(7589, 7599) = 0.03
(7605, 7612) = -0.13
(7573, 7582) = -0.01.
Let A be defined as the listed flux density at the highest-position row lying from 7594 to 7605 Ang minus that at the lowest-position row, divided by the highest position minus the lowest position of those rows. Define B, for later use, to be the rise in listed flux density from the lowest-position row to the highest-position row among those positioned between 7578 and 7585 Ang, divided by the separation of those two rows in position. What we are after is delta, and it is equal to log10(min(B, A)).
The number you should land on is -1.62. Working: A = 0.024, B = 0.031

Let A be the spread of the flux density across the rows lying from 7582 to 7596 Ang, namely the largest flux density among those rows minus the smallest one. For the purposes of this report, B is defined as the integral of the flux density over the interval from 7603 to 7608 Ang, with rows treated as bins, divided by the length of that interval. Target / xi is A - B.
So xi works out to -1.97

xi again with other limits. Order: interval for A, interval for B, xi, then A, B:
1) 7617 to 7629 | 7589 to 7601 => -1.56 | 0.48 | 2.04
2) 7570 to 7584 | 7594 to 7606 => -1.71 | 0.35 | 2.06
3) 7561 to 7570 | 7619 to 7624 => -2.03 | 0.19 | 2.22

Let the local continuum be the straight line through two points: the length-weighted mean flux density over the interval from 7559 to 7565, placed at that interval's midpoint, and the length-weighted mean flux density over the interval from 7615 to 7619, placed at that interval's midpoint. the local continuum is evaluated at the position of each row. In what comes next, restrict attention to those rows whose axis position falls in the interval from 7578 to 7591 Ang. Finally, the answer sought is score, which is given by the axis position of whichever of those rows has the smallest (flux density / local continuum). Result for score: 7581.09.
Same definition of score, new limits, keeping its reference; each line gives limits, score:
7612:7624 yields 7616.08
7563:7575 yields 7567.14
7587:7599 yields 7598.56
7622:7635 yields 7630.12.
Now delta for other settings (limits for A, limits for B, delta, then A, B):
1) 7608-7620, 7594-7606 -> -1.98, 0.036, 0.010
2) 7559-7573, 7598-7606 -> -1.81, 0.016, 0.039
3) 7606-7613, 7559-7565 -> -1.54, 0.036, 0.029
